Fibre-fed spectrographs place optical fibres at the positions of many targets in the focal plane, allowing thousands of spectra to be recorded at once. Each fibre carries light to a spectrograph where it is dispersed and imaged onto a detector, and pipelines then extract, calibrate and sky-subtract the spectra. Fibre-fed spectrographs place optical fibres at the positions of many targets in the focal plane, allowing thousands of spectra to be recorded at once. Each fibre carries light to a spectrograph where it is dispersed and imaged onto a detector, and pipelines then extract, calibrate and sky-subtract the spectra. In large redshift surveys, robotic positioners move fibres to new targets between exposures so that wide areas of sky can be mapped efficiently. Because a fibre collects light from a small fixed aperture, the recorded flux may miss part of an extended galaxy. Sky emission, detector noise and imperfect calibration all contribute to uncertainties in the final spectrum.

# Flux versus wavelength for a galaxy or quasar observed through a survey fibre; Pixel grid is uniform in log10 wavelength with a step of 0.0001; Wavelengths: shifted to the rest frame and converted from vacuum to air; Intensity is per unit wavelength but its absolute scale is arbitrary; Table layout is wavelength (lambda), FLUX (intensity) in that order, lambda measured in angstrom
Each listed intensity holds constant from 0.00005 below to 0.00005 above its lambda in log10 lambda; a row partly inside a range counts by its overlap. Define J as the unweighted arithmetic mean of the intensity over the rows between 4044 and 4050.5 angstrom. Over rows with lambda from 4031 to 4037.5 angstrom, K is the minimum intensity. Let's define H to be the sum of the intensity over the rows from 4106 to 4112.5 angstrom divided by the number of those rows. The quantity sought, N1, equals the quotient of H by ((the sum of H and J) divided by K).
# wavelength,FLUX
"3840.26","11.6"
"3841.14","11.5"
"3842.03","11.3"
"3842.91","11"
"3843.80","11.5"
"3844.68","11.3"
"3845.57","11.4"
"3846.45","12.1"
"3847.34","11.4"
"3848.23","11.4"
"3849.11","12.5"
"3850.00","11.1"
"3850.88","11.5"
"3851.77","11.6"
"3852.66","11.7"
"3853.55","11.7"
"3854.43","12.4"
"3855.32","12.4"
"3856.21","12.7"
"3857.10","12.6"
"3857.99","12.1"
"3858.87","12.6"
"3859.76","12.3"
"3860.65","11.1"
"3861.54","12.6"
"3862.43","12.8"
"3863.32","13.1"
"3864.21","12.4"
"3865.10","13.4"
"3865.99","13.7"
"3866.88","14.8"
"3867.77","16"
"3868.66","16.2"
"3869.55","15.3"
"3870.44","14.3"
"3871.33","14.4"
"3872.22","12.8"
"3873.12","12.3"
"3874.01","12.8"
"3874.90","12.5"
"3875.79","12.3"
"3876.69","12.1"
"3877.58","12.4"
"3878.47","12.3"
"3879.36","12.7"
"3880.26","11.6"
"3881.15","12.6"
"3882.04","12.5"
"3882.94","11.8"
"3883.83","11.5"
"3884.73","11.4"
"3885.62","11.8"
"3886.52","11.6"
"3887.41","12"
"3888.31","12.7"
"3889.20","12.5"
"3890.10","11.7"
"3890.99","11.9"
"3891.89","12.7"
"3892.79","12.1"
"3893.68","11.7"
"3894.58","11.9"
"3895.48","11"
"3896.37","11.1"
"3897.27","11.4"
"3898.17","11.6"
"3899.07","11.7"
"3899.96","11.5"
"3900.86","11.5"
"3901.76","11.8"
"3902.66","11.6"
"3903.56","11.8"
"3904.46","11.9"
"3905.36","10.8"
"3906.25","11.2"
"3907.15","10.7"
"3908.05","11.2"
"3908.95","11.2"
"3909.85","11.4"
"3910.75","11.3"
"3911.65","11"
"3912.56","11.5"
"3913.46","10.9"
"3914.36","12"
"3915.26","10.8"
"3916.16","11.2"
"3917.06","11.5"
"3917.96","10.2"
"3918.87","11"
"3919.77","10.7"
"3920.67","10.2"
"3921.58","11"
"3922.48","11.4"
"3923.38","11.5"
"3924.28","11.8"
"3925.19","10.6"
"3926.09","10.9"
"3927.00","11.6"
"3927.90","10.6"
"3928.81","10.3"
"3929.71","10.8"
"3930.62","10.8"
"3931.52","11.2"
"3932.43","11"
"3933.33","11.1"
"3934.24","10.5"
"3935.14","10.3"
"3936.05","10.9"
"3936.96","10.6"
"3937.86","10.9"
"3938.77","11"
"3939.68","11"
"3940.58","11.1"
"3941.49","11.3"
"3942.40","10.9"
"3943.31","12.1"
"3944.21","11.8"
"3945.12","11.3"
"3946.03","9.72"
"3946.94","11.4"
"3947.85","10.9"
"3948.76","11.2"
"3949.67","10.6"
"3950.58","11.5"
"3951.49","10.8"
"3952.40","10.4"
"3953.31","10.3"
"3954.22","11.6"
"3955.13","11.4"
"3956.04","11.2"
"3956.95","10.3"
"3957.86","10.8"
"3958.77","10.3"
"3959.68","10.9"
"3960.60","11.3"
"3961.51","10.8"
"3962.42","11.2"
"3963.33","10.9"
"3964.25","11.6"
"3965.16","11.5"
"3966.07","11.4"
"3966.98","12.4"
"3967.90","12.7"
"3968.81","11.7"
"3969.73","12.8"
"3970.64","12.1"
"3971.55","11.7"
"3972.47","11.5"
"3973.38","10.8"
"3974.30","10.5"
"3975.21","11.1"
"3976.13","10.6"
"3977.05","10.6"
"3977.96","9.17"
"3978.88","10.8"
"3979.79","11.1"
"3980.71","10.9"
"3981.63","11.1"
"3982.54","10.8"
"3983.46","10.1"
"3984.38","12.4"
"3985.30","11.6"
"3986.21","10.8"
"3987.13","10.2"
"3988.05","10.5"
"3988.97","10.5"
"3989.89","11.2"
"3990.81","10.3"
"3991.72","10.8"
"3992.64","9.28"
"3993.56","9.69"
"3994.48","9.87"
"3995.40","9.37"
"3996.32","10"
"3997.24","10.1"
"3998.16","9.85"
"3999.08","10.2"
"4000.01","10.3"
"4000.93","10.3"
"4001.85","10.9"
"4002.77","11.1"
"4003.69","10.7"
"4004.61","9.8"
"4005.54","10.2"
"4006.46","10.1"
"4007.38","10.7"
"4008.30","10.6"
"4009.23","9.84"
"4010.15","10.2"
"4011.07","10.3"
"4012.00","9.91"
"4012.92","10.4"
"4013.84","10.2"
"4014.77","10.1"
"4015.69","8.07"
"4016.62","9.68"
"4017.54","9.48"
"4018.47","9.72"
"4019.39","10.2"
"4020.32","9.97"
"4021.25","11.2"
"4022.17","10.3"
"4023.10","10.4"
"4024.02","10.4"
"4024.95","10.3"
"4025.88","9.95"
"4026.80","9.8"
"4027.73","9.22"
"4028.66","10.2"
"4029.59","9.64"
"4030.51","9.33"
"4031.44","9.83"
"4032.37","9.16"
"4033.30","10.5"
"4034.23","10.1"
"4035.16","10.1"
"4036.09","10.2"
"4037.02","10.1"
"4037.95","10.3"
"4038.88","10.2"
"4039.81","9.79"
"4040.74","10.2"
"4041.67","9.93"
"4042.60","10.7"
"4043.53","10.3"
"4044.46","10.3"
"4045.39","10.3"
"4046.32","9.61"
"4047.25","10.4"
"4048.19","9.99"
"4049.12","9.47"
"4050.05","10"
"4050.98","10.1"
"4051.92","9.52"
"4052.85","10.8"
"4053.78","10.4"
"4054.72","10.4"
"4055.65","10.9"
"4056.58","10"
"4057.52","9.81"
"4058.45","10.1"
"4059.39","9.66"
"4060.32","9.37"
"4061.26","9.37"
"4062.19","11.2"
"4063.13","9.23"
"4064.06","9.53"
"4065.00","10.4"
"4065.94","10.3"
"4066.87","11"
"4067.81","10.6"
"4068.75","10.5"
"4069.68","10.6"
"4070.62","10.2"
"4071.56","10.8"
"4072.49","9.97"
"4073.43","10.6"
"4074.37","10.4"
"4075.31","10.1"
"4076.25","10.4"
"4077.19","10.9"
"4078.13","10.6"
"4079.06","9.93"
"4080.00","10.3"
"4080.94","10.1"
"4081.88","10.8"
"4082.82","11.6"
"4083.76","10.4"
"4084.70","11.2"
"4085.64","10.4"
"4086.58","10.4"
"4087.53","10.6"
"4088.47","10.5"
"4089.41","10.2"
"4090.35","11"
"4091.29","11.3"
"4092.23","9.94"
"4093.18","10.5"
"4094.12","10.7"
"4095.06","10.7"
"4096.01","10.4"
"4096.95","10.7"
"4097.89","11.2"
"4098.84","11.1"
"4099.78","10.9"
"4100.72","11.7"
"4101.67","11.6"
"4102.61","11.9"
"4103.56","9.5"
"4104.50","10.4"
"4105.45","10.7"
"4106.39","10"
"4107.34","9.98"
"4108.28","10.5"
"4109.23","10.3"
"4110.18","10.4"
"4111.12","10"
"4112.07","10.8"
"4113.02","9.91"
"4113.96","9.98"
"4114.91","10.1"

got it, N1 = 4.6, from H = 10.3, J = 10.0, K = 9.16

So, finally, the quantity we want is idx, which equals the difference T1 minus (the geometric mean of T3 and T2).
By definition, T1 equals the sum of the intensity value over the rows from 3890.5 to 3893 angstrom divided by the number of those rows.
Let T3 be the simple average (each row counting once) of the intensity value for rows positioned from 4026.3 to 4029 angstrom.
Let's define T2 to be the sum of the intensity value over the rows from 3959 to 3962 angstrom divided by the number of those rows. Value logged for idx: 1.9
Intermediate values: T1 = 12.2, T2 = 11.0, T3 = 9.7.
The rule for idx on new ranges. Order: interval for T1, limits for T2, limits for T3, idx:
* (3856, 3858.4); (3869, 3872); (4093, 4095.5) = 0.0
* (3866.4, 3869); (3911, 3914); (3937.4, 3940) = 4.6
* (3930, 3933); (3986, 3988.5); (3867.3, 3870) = -1.9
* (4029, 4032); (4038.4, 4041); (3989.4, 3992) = -0.8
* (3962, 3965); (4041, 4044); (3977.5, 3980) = 0.9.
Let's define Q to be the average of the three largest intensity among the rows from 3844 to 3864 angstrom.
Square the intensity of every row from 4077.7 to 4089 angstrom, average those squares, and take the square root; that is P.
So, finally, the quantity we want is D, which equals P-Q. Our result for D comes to -2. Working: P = 10.6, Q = 12.9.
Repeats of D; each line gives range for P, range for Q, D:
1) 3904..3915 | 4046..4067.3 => 0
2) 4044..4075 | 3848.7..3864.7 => -3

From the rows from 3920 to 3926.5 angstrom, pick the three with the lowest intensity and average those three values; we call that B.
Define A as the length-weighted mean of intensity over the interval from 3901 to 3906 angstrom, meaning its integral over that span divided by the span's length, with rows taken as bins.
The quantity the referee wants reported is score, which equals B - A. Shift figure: -1.0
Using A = 11.6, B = 10.6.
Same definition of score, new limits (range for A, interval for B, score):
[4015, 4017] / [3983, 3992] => 1.2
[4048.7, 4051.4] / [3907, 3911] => 1.2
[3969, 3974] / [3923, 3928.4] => -1.0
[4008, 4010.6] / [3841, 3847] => 1.0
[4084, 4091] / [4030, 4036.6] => -1.2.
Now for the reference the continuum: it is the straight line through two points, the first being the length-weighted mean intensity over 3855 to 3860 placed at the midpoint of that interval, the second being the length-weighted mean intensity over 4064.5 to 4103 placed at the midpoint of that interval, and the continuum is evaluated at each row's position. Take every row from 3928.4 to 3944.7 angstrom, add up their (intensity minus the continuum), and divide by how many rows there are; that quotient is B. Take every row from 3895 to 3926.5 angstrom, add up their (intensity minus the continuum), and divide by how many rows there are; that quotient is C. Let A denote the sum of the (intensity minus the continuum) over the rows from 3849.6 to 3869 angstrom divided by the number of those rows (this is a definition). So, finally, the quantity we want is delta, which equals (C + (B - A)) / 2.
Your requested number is -1.0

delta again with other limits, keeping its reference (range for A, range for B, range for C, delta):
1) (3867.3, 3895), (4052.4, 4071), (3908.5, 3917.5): -0.9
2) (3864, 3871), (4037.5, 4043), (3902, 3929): -1.9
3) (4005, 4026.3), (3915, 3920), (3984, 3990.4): -0.2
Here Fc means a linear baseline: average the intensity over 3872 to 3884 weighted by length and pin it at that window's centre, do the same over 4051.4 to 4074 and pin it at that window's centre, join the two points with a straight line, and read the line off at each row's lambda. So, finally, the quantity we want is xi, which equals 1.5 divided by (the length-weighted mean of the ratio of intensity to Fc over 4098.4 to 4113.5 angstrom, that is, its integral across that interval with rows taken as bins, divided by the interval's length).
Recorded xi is 1.38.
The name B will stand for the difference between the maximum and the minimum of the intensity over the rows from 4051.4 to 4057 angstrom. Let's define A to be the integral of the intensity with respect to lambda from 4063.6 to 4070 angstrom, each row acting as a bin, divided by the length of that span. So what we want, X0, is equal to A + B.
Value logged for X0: 11.8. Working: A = 10.4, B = 1.4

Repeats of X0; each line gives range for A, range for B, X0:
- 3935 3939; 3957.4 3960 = 11.3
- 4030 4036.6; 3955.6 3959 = 10.8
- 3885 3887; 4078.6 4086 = 13.4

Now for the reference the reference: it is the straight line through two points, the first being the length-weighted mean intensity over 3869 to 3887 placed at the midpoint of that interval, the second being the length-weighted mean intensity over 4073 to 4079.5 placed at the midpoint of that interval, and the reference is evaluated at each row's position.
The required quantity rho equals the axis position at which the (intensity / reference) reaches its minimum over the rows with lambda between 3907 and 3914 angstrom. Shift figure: 3907.15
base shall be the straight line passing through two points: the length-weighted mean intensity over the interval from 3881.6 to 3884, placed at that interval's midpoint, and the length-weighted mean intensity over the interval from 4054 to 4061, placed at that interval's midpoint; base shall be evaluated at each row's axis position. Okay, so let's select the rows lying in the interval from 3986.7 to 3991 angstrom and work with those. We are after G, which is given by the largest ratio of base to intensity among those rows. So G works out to 1.06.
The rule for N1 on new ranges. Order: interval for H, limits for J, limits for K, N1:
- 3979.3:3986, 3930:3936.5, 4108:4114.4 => 5.0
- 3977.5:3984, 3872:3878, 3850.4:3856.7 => 5.3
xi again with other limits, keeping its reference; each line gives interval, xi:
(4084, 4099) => 1.39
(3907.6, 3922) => 1.61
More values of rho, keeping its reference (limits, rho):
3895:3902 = 3895.48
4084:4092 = 4089.41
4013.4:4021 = 4015.69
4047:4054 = 4049.12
